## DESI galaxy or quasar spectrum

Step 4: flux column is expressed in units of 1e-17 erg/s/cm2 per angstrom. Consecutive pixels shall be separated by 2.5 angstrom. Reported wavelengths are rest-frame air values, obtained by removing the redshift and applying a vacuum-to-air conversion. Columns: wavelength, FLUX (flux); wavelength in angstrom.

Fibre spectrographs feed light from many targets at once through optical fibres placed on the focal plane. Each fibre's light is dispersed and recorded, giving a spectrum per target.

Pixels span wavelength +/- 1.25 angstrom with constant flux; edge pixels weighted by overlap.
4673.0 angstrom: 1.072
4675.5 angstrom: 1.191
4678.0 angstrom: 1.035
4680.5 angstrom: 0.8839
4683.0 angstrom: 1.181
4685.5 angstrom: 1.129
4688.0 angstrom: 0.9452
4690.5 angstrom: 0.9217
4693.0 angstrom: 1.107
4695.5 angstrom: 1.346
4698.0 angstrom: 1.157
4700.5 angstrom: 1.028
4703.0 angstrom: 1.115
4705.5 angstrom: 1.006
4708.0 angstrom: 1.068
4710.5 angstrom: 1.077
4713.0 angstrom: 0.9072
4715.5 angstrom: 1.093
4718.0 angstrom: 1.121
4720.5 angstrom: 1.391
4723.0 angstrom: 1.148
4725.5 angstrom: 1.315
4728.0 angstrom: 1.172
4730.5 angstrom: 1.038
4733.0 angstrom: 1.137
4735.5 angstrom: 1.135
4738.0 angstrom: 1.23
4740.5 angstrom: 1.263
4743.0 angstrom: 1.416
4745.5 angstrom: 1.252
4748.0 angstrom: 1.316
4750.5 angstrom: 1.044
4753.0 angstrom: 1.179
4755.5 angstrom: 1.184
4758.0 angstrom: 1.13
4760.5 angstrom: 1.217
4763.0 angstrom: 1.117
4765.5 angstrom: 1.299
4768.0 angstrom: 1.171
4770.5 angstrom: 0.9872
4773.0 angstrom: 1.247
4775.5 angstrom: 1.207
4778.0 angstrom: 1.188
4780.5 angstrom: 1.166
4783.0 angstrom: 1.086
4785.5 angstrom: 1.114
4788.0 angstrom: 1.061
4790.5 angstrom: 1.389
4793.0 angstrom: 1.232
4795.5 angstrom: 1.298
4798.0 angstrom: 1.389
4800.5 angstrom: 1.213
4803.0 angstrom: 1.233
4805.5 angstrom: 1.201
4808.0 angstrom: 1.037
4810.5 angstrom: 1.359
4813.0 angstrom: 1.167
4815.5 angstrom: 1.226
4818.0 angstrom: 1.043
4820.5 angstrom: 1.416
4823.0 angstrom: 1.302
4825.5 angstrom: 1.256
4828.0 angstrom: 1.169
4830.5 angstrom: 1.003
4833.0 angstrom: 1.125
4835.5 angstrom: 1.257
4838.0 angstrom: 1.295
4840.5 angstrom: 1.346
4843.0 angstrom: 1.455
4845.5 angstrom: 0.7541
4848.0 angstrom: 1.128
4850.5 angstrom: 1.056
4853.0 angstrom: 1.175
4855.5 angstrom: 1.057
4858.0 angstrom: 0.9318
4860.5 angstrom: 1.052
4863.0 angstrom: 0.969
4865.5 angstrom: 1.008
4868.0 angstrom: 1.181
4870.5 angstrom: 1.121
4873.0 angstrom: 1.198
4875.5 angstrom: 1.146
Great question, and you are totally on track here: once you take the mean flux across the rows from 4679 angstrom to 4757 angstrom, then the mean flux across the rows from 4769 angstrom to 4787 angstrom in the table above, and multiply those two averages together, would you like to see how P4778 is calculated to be 1.30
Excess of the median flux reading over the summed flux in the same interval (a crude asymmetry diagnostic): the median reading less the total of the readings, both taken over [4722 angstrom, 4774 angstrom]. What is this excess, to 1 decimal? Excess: -23.8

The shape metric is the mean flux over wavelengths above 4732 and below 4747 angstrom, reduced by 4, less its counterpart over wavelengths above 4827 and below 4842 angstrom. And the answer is -3.96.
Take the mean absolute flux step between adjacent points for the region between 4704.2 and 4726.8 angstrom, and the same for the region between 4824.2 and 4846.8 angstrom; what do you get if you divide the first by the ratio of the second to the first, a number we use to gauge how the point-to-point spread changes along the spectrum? 0.11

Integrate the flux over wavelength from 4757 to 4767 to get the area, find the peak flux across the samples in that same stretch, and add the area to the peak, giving 13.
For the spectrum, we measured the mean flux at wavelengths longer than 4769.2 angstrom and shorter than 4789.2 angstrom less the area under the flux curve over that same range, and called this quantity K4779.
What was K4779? -21.5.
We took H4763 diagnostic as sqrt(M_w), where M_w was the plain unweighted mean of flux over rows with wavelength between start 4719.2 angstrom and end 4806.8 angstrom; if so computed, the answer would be 1.10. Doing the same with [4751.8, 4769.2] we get 1.09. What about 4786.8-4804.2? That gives 1.12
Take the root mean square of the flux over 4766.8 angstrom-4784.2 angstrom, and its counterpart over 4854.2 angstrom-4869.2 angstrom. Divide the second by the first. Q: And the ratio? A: 0.90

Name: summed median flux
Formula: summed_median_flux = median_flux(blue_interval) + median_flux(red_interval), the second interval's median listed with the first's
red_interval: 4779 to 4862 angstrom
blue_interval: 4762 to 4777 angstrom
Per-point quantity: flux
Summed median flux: 2.36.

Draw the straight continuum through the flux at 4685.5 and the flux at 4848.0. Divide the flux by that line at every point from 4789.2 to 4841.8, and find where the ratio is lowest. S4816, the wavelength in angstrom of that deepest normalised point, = 4830.5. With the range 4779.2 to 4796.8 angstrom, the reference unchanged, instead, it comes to 4788.0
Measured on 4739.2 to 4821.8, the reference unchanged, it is 4770.5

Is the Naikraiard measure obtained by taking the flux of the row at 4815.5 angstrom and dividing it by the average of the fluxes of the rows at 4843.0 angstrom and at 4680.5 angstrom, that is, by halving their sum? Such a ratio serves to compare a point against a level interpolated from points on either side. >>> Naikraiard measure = 1.05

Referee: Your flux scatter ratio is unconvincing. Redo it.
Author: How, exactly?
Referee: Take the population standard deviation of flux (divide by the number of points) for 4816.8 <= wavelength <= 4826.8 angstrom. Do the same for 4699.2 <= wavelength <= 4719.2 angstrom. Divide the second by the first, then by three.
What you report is 0.16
